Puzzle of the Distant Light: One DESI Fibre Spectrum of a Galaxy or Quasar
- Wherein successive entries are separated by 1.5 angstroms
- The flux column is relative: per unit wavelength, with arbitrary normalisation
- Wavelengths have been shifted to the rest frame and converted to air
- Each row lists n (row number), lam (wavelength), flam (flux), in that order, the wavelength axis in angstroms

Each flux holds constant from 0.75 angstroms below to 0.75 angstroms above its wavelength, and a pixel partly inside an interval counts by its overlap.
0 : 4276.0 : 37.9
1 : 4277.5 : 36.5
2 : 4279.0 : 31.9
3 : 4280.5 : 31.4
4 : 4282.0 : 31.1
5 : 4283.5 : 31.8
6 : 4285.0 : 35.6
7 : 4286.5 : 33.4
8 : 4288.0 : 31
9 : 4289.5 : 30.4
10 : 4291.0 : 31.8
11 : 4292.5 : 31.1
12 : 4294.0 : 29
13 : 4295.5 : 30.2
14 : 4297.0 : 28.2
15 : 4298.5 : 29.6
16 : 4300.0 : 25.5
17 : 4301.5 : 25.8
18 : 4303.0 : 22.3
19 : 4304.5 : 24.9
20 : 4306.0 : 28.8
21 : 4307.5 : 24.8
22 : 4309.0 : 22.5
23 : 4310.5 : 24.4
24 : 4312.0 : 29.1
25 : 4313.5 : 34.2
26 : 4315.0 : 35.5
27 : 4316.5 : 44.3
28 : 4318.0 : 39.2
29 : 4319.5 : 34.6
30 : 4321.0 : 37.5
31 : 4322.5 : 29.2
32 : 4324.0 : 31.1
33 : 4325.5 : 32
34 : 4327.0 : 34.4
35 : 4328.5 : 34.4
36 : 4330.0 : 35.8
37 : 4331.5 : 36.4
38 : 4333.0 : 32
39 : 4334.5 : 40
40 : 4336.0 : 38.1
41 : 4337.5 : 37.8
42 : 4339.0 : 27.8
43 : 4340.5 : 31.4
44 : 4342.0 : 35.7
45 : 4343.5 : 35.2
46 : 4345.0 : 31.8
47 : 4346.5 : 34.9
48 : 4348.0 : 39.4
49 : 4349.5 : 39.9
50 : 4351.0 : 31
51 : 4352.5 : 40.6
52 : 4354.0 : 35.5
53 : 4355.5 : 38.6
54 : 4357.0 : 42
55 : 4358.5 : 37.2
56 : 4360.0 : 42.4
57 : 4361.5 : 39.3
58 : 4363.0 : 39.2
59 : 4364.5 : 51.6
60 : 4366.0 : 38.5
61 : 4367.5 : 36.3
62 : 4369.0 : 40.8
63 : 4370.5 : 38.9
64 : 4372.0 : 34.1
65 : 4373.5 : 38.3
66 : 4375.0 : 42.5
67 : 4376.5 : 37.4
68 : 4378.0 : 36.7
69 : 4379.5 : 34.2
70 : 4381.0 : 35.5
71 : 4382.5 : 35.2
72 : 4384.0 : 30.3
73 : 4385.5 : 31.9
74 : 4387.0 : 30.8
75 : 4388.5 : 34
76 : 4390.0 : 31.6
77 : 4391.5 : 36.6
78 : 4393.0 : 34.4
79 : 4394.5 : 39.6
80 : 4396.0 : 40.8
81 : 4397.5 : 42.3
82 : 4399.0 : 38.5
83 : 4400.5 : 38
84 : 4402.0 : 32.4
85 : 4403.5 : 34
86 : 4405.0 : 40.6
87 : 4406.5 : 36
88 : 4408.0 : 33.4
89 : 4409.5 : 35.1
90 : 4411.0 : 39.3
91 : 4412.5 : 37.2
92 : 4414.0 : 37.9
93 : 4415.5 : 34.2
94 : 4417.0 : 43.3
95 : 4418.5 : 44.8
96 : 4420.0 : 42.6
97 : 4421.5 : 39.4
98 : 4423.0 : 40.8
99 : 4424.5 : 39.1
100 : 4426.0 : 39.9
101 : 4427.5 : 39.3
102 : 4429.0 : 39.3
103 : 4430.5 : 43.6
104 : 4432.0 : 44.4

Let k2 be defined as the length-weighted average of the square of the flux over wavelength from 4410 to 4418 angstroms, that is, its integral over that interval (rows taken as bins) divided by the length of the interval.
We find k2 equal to 1490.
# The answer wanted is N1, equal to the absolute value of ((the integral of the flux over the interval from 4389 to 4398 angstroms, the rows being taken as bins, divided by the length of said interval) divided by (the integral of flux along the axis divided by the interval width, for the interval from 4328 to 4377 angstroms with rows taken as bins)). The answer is 1.00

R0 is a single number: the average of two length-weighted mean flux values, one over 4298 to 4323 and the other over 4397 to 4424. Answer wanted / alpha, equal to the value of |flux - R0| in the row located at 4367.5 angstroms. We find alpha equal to 2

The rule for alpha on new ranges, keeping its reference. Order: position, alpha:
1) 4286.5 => 1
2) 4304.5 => 9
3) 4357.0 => 8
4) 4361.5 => 5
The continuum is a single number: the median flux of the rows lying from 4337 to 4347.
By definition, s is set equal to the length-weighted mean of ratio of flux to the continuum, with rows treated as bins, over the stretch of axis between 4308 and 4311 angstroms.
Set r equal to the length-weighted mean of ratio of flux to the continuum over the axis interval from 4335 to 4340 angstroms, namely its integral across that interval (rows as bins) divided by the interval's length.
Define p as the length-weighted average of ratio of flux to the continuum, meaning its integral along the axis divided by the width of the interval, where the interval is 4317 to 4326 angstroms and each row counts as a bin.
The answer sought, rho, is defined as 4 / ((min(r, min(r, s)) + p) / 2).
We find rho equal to 4.83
